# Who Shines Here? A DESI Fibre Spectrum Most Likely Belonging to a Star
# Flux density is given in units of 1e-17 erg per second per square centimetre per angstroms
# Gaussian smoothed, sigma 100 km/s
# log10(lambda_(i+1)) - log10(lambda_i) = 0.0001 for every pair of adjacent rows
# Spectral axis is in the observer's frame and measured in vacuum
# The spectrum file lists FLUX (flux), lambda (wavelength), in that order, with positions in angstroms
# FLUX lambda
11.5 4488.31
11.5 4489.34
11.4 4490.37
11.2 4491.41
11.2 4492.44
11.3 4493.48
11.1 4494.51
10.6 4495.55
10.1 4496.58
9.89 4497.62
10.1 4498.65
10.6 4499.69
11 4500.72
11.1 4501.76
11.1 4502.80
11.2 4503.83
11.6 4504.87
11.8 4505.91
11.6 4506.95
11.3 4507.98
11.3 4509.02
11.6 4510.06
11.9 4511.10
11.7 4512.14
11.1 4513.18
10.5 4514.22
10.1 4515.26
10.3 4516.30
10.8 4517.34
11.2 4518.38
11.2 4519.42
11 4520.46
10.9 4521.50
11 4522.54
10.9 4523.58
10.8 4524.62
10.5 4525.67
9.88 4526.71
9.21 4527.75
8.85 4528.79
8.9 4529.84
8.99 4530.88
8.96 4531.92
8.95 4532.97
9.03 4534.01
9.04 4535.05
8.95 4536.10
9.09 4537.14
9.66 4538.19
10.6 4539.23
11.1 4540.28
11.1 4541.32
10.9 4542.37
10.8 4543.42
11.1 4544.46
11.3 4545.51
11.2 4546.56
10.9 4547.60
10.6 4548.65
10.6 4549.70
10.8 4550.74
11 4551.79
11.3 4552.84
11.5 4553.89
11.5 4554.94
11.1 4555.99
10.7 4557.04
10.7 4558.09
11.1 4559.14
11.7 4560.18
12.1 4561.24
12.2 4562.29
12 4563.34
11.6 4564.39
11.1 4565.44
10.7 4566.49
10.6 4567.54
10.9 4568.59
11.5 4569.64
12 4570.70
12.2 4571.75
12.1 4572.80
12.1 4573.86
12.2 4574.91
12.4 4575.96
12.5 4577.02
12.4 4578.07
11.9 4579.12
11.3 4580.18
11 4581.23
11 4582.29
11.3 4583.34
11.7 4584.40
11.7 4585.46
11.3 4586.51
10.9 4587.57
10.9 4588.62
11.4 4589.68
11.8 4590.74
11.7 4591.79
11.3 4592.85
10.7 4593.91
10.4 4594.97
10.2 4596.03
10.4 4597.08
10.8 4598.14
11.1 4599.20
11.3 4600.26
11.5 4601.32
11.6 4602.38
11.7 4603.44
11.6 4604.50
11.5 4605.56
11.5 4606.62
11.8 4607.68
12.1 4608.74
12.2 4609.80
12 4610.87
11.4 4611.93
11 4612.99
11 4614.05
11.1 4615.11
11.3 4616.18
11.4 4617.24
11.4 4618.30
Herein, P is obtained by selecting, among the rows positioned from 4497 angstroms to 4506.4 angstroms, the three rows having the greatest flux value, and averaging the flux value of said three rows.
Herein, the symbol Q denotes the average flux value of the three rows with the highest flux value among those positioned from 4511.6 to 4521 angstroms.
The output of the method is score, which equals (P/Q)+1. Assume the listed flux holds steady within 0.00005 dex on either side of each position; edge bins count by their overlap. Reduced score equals 2.01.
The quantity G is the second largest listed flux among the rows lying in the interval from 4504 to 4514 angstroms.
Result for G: 11.8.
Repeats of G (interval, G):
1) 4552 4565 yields 12.1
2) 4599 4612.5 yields 12.1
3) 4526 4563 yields 12.1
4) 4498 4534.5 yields 11.8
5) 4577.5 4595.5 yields 11.9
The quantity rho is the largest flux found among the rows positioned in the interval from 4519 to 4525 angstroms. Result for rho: 11.2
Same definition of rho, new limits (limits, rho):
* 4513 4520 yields 11.2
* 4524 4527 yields 10.8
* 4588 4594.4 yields 11.8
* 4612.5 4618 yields 11.4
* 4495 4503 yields 11.1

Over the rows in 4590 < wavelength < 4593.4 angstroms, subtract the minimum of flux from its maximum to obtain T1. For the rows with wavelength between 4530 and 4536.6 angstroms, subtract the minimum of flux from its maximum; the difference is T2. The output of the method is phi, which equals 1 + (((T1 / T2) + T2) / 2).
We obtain 3.8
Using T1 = 0.5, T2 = 0.1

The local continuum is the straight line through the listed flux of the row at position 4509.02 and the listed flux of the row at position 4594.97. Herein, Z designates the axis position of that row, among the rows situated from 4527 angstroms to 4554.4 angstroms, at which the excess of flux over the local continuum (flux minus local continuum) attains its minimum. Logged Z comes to 4528.79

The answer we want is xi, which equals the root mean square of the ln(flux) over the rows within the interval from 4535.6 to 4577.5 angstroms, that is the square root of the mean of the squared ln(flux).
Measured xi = 2.413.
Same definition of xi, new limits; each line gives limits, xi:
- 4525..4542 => 2.255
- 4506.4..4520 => 2.408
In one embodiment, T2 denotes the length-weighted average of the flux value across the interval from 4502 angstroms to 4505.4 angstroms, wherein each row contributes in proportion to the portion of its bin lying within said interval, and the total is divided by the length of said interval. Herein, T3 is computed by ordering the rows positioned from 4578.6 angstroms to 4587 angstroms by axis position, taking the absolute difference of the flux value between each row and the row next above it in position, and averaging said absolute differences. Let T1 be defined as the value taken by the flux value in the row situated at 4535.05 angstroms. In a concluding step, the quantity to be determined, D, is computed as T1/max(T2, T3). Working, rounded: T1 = 9.04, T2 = 11.3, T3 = 0.286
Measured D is 0.80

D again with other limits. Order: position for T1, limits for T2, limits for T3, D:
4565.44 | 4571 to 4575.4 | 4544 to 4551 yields 0.91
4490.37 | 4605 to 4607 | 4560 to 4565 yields 0.99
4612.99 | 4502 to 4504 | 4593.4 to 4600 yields 0.99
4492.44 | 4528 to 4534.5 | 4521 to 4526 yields 1.25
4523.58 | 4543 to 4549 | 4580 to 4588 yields 0.99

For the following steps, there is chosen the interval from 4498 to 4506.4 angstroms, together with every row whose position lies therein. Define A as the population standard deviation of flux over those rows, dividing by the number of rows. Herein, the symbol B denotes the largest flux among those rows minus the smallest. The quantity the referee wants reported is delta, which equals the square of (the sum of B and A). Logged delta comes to 5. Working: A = 0.50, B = 1.7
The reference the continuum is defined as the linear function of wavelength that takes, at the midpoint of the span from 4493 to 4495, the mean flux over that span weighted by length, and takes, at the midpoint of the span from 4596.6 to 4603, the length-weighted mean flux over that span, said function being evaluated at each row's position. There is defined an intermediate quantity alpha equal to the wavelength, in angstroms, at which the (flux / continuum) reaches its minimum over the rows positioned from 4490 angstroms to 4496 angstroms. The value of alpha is 4495.55 angstroms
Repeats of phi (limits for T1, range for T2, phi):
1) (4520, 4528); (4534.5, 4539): 2.6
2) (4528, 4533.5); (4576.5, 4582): 1.8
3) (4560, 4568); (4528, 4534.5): 5.5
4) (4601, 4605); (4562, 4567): 1.8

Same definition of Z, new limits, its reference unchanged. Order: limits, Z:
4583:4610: 4596.03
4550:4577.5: 4557.04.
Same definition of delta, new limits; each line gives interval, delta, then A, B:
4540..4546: 0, 0.16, 0.5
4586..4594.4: 2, 0.37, 1.1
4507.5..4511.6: 1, 0.25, 0.6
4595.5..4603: 4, 0.50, 1.4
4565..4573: 5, 0.61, 1.6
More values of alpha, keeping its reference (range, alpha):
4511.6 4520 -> 4515.26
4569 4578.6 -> 4569.64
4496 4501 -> 4497.62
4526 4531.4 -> 4528.79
